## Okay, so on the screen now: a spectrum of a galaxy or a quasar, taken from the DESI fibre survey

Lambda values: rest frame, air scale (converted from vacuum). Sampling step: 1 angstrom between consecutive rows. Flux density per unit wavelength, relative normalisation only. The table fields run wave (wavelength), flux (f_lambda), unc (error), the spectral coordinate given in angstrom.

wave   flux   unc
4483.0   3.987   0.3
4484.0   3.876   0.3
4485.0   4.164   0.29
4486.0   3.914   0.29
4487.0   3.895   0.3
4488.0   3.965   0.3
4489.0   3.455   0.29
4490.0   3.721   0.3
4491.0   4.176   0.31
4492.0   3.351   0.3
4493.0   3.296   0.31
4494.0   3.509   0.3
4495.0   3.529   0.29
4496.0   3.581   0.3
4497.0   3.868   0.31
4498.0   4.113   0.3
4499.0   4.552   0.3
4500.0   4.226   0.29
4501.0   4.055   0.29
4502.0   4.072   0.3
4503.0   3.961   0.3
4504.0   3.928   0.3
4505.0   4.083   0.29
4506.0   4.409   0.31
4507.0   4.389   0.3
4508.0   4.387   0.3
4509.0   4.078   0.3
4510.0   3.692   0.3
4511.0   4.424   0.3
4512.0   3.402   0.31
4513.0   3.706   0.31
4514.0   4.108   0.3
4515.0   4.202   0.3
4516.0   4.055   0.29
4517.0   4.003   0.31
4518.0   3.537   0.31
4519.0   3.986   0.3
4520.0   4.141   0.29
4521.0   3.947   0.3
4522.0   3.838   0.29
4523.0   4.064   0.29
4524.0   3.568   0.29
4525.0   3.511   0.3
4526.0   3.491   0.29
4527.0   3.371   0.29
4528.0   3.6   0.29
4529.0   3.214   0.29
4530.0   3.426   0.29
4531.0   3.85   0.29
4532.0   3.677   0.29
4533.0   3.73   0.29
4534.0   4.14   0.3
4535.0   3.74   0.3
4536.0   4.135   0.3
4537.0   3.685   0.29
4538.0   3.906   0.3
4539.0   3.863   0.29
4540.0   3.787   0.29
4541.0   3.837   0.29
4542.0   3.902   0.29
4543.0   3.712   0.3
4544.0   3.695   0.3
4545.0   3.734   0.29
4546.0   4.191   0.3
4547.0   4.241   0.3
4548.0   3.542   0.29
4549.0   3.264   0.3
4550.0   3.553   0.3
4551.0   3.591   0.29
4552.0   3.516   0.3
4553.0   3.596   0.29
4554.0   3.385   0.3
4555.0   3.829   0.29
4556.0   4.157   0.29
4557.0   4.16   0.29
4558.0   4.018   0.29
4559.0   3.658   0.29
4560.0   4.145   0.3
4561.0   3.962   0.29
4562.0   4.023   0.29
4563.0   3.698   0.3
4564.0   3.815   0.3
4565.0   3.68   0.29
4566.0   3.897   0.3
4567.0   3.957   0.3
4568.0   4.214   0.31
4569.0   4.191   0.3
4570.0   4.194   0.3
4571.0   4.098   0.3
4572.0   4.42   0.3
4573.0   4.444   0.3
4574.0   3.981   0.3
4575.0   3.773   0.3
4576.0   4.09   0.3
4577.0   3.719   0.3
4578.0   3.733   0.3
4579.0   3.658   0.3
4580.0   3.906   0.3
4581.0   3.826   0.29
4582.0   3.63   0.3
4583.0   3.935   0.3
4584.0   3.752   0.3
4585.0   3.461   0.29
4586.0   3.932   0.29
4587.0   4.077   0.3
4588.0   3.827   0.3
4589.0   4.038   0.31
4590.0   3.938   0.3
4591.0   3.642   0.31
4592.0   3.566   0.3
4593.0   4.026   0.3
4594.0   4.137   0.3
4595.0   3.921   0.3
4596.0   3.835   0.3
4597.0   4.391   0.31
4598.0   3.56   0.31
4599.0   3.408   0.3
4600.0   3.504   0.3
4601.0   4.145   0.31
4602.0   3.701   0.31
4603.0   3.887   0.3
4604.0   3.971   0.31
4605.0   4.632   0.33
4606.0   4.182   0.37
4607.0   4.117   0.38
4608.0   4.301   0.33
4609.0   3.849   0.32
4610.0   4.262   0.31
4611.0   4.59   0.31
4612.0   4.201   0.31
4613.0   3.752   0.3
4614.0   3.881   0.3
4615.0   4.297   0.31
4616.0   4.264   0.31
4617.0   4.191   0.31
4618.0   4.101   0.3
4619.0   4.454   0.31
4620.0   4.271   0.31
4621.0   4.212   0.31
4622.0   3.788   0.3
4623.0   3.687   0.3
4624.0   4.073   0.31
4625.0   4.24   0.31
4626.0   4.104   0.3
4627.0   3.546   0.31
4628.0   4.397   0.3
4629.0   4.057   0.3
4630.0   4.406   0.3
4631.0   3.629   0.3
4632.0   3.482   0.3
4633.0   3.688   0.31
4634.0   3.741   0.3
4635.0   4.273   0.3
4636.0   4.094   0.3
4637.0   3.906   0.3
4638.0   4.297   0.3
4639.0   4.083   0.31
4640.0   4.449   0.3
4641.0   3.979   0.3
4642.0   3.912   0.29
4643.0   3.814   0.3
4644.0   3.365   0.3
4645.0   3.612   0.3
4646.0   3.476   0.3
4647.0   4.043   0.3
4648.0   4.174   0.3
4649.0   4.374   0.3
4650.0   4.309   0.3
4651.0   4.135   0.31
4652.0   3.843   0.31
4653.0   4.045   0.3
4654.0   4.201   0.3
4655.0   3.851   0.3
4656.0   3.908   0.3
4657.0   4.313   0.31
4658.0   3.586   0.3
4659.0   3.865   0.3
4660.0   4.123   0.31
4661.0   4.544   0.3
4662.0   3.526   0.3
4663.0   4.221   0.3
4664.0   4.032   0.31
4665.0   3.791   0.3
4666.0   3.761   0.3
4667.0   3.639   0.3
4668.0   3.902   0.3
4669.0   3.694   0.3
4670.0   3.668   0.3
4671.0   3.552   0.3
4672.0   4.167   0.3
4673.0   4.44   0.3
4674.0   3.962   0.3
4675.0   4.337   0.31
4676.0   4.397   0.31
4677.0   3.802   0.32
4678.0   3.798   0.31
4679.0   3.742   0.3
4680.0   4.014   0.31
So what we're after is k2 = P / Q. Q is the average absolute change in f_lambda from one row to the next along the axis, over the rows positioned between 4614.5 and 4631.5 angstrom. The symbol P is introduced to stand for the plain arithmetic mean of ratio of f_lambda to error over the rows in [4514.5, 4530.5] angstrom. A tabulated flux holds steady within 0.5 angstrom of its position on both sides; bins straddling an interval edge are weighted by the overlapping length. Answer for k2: 42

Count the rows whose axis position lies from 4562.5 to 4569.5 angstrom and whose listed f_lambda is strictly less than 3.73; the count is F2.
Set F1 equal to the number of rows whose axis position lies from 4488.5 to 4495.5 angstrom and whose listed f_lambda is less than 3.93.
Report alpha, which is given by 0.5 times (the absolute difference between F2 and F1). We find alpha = 2.0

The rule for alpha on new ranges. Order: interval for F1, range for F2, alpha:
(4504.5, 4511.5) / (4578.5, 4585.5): 1.0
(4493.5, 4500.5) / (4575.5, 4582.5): 0.5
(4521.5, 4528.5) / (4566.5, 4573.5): 3.0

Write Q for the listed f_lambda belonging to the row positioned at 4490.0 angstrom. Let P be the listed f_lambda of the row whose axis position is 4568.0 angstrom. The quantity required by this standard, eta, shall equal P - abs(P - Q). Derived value 3.72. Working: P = 4.214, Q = 3.721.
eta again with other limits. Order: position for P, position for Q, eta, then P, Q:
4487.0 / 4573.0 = 3.35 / 3.895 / 4.444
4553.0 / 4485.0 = 3.03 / 3.596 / 4.164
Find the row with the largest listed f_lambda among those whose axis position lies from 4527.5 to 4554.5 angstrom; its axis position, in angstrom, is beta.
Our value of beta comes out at 4547.0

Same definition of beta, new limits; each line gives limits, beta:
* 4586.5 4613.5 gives 4605.0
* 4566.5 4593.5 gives 4573.0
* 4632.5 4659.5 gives 4640.0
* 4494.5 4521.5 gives 4499.0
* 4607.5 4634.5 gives 4611.0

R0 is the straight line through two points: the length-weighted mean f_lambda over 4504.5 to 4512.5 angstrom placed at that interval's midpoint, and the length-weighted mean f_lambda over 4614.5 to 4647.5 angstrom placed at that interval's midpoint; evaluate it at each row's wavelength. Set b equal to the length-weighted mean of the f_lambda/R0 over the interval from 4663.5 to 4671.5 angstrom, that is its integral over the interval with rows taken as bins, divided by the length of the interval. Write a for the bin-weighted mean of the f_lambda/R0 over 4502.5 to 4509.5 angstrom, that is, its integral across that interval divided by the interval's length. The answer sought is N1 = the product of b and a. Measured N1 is 0.96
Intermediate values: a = 1.02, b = 0.95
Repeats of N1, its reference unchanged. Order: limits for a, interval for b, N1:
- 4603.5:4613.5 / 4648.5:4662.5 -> 1.06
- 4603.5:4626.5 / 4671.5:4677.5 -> 1.09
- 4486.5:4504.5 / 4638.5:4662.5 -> 0.93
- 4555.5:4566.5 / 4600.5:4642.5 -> 0.98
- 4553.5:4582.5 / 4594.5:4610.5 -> 0.96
